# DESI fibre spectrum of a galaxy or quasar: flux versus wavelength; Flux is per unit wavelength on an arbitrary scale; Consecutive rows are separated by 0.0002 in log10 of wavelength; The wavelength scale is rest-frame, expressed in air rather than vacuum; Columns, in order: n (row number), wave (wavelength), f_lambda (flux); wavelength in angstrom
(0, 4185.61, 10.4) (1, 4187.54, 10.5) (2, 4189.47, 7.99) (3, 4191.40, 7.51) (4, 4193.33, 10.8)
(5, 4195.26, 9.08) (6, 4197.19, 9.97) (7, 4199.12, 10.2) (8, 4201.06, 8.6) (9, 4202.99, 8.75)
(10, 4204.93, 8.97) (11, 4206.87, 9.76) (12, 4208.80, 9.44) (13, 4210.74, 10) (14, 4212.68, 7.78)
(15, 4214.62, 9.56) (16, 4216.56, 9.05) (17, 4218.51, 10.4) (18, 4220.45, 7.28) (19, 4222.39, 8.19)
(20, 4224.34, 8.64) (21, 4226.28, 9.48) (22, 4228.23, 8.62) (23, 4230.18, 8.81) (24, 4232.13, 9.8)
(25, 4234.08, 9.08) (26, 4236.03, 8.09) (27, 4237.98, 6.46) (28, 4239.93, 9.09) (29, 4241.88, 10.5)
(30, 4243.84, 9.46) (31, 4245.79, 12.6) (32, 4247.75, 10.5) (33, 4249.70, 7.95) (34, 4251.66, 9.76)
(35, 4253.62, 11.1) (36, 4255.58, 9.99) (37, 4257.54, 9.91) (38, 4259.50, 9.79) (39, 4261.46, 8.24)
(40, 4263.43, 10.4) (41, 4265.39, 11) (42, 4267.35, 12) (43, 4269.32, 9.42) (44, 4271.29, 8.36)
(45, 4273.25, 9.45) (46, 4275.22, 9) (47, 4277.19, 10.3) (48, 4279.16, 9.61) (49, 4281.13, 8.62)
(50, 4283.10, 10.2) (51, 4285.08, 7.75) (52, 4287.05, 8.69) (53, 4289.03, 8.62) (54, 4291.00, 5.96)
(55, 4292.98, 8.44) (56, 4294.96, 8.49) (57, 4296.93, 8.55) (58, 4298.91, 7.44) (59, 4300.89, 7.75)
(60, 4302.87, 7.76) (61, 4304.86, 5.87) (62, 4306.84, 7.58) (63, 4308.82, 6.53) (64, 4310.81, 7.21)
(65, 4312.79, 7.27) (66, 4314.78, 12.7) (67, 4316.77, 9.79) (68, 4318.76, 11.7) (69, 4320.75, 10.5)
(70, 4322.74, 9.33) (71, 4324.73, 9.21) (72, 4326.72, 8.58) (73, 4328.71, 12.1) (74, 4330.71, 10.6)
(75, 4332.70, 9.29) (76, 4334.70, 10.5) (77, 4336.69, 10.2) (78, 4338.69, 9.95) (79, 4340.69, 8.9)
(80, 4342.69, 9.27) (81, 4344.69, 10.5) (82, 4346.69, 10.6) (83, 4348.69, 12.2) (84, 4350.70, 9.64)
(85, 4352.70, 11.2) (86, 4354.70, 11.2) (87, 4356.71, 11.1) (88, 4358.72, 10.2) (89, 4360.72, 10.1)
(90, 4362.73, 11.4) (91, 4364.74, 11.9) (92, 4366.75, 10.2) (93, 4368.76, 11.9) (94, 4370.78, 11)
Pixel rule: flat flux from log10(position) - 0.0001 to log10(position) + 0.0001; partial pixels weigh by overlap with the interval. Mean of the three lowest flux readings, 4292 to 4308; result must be 7.0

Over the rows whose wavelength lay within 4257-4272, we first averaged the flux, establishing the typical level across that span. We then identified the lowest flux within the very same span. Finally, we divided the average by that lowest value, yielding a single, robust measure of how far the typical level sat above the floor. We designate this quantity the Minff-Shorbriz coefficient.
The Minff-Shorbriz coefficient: 1.20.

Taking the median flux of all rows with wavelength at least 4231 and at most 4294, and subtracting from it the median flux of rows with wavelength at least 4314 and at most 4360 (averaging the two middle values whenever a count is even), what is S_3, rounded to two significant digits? -1.0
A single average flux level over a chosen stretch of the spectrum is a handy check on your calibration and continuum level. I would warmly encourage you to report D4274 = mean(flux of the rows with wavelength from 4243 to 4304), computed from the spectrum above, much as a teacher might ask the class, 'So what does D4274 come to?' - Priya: 9.3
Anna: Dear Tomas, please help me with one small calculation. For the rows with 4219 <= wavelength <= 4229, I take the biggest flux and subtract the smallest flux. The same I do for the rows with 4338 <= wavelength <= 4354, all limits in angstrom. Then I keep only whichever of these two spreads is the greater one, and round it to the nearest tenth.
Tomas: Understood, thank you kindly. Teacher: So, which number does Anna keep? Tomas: 3.3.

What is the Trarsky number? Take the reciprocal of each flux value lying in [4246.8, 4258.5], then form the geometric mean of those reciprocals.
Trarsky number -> 0.102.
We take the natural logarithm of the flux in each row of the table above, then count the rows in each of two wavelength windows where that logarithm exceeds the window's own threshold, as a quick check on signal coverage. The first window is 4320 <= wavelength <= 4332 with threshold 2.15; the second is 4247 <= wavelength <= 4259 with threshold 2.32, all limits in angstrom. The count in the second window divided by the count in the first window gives 0.400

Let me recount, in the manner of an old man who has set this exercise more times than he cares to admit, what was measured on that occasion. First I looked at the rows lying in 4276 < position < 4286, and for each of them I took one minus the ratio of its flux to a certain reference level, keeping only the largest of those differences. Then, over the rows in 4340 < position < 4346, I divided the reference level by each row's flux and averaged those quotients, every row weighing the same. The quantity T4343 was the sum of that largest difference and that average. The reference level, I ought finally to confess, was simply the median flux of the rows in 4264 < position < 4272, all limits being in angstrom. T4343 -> 1.31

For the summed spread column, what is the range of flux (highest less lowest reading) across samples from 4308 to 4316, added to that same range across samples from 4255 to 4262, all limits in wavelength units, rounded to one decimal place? 7.9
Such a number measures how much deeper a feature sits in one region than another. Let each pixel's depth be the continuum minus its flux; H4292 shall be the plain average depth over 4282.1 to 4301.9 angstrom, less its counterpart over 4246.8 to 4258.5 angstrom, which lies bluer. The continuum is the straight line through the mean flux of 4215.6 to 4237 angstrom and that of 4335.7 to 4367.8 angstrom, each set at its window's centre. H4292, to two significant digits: 2.2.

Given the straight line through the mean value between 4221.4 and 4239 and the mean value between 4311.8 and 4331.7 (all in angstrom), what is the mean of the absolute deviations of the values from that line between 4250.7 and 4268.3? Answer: 1.35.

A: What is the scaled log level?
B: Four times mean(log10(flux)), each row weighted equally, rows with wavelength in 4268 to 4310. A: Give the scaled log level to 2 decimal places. 3.66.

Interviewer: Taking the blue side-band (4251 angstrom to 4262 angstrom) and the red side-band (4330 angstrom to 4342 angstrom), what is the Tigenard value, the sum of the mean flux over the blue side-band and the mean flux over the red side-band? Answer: 19.7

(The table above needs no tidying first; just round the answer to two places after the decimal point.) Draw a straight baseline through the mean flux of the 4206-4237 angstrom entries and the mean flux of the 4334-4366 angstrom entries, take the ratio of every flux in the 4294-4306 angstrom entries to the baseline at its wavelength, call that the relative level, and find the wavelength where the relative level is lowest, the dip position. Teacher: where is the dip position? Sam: 4304.86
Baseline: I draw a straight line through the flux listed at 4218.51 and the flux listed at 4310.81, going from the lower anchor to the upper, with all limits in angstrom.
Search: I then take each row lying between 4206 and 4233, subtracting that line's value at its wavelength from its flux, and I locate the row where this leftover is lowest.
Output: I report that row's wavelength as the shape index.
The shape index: 4220.45 angstrom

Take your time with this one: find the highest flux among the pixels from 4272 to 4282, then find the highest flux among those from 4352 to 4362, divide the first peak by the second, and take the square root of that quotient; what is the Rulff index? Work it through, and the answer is 0.96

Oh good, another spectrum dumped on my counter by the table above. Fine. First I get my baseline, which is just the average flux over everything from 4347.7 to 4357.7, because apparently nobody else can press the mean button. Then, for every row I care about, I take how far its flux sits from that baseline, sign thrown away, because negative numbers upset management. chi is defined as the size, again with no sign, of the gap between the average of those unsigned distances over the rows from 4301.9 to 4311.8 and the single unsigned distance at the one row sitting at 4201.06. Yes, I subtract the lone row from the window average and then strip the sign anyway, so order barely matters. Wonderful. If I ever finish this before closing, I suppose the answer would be 1.6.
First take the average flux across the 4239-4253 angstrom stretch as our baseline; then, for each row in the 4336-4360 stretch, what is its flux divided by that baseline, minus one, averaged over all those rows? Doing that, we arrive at 0.04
